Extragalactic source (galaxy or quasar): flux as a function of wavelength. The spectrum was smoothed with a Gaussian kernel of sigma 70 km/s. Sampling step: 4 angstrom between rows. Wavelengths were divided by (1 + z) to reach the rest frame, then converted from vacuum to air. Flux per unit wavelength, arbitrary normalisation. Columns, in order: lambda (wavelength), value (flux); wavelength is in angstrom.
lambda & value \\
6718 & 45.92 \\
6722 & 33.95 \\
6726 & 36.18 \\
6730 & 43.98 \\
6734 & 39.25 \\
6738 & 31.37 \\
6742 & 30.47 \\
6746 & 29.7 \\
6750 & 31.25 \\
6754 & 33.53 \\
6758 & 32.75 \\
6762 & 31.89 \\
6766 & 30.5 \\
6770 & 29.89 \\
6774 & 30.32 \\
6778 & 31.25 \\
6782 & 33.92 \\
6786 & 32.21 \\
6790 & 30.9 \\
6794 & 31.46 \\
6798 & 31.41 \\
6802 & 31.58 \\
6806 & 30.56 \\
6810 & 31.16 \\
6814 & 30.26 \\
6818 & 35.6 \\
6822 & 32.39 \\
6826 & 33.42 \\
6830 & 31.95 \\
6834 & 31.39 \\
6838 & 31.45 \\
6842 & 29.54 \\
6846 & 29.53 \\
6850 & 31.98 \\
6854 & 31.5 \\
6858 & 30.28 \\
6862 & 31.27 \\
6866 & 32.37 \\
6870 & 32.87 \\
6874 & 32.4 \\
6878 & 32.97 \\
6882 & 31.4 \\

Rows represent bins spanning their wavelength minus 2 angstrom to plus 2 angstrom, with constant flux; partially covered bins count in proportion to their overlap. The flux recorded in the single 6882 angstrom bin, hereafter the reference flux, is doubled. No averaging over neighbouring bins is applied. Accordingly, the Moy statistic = 62.8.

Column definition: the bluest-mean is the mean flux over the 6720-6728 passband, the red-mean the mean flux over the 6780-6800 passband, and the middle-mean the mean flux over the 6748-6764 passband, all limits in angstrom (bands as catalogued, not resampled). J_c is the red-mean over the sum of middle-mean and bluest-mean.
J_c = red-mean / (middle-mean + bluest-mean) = 0.474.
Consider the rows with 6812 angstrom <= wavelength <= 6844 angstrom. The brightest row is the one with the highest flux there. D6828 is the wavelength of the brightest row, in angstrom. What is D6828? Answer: 6818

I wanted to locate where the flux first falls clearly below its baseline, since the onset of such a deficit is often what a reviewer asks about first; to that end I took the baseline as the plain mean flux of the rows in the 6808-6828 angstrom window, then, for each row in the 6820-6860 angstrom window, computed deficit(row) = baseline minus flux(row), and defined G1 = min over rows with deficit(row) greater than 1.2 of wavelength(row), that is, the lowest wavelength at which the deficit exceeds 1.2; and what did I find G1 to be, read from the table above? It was 6842 angstrom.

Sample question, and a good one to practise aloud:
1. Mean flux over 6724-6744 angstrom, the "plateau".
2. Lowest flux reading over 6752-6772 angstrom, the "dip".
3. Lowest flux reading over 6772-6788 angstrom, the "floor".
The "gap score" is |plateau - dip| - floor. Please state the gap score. -24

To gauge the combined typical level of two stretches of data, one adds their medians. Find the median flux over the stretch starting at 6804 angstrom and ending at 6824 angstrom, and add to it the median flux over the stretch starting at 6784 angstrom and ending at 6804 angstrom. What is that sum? 62.6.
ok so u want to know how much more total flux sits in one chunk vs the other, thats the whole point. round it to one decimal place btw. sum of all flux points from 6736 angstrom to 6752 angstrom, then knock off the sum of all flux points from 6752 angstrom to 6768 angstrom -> -5.9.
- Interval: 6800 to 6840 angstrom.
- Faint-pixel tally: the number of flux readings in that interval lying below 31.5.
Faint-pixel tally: 5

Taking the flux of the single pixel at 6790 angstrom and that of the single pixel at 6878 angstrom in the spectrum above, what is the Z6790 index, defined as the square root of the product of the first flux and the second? 31.9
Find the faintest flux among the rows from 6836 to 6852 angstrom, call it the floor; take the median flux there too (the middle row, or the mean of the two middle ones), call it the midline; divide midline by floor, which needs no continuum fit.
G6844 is 1.033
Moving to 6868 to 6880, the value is 1.015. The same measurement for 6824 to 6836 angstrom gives 1.018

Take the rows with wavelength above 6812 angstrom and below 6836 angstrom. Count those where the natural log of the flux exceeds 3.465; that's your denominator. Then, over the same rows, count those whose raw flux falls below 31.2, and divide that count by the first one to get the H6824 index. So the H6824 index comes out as 0.3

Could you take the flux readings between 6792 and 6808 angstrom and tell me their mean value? 31.3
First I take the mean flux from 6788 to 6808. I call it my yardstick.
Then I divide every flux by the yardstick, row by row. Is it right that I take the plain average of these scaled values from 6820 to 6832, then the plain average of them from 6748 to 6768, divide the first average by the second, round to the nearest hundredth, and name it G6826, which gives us 1.02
